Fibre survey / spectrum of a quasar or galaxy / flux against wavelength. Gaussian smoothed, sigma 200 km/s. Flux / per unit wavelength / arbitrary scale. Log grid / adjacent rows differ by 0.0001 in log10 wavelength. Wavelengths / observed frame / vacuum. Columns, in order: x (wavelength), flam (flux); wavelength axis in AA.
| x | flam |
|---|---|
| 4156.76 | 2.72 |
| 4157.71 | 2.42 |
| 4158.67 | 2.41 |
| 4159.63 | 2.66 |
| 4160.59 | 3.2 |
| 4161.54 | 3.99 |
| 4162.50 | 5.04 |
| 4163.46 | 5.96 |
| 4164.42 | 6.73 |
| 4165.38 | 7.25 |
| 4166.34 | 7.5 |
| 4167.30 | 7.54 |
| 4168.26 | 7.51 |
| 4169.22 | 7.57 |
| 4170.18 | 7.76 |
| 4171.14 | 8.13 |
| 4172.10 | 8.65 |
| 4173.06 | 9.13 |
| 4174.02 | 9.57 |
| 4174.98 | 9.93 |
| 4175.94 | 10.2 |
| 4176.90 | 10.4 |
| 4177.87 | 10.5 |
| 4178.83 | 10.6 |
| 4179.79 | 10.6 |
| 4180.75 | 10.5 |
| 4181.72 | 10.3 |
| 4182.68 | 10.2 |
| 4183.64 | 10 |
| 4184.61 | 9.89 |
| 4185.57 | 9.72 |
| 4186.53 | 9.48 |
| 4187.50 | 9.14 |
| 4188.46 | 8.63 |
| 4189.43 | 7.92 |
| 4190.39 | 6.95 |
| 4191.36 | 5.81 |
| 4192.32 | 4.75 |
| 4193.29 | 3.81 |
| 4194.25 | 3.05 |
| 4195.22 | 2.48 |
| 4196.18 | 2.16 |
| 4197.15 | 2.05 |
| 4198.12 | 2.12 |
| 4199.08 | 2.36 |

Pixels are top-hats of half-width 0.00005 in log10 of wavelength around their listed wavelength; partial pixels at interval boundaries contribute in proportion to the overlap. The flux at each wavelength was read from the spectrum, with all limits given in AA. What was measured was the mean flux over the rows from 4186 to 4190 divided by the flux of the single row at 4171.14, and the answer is 1.08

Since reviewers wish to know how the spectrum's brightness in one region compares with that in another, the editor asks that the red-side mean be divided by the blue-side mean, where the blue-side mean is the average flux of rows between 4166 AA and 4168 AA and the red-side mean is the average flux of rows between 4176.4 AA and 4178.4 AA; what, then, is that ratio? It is 1.39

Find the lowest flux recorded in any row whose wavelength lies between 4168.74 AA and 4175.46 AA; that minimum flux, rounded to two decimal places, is 7.57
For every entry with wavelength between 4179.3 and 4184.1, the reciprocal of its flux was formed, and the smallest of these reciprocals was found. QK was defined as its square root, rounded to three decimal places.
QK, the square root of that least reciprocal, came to 0.307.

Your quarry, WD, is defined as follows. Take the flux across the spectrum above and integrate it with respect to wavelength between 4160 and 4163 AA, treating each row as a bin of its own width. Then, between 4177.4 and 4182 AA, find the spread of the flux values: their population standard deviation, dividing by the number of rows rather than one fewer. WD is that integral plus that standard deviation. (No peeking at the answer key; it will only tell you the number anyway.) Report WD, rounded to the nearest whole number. 12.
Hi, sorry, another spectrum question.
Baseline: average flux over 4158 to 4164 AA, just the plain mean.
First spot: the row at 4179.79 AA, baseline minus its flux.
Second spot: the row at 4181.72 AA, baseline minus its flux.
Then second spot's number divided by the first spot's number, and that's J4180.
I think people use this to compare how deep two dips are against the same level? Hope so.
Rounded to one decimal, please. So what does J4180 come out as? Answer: 1.0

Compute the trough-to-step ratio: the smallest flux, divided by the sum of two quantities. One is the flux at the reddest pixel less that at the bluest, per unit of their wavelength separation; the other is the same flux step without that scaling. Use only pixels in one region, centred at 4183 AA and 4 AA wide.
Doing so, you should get -18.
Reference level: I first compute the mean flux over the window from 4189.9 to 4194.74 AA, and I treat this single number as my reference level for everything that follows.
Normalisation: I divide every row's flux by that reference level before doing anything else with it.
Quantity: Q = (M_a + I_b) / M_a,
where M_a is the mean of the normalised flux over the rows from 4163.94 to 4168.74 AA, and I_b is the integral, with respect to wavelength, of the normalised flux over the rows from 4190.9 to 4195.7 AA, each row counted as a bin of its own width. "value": 3.6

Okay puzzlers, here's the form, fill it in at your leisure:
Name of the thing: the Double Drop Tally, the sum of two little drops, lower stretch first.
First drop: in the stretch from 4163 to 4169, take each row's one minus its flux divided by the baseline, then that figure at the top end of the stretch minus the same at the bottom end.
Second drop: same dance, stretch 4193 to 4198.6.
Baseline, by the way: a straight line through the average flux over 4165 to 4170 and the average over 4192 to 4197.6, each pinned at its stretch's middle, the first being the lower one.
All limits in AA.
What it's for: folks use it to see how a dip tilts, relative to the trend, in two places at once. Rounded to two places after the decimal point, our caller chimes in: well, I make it 0.02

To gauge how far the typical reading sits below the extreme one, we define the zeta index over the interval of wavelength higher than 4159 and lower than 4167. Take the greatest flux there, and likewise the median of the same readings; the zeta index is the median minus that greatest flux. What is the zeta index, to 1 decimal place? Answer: -2.0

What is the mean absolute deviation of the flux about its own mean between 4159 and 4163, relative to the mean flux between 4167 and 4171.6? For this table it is 0.10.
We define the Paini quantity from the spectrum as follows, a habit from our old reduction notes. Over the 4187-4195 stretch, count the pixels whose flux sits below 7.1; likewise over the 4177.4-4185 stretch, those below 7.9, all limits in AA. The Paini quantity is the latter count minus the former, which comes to -5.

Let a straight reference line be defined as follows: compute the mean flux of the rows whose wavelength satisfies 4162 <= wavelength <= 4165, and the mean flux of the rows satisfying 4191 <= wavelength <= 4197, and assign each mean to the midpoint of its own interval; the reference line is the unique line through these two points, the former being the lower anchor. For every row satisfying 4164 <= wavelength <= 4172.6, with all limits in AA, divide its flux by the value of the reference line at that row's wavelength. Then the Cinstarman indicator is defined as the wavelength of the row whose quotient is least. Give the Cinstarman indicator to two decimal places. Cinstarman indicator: 4164.42 AA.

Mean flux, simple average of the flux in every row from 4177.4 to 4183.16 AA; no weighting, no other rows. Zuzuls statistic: 10.5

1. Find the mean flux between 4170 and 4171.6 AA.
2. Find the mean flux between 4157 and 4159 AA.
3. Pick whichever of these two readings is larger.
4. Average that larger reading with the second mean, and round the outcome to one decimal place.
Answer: 5.2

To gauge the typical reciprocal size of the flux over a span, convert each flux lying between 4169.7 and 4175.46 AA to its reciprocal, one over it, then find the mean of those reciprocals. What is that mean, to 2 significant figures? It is 0.11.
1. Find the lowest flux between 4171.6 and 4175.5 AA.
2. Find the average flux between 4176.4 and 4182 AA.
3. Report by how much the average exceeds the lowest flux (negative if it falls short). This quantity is 1.8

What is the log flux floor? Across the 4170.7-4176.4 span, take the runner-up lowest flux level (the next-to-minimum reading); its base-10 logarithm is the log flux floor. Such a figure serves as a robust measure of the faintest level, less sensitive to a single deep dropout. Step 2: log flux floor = 0.94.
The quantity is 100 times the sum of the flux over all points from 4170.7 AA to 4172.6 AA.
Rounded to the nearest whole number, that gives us 1678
